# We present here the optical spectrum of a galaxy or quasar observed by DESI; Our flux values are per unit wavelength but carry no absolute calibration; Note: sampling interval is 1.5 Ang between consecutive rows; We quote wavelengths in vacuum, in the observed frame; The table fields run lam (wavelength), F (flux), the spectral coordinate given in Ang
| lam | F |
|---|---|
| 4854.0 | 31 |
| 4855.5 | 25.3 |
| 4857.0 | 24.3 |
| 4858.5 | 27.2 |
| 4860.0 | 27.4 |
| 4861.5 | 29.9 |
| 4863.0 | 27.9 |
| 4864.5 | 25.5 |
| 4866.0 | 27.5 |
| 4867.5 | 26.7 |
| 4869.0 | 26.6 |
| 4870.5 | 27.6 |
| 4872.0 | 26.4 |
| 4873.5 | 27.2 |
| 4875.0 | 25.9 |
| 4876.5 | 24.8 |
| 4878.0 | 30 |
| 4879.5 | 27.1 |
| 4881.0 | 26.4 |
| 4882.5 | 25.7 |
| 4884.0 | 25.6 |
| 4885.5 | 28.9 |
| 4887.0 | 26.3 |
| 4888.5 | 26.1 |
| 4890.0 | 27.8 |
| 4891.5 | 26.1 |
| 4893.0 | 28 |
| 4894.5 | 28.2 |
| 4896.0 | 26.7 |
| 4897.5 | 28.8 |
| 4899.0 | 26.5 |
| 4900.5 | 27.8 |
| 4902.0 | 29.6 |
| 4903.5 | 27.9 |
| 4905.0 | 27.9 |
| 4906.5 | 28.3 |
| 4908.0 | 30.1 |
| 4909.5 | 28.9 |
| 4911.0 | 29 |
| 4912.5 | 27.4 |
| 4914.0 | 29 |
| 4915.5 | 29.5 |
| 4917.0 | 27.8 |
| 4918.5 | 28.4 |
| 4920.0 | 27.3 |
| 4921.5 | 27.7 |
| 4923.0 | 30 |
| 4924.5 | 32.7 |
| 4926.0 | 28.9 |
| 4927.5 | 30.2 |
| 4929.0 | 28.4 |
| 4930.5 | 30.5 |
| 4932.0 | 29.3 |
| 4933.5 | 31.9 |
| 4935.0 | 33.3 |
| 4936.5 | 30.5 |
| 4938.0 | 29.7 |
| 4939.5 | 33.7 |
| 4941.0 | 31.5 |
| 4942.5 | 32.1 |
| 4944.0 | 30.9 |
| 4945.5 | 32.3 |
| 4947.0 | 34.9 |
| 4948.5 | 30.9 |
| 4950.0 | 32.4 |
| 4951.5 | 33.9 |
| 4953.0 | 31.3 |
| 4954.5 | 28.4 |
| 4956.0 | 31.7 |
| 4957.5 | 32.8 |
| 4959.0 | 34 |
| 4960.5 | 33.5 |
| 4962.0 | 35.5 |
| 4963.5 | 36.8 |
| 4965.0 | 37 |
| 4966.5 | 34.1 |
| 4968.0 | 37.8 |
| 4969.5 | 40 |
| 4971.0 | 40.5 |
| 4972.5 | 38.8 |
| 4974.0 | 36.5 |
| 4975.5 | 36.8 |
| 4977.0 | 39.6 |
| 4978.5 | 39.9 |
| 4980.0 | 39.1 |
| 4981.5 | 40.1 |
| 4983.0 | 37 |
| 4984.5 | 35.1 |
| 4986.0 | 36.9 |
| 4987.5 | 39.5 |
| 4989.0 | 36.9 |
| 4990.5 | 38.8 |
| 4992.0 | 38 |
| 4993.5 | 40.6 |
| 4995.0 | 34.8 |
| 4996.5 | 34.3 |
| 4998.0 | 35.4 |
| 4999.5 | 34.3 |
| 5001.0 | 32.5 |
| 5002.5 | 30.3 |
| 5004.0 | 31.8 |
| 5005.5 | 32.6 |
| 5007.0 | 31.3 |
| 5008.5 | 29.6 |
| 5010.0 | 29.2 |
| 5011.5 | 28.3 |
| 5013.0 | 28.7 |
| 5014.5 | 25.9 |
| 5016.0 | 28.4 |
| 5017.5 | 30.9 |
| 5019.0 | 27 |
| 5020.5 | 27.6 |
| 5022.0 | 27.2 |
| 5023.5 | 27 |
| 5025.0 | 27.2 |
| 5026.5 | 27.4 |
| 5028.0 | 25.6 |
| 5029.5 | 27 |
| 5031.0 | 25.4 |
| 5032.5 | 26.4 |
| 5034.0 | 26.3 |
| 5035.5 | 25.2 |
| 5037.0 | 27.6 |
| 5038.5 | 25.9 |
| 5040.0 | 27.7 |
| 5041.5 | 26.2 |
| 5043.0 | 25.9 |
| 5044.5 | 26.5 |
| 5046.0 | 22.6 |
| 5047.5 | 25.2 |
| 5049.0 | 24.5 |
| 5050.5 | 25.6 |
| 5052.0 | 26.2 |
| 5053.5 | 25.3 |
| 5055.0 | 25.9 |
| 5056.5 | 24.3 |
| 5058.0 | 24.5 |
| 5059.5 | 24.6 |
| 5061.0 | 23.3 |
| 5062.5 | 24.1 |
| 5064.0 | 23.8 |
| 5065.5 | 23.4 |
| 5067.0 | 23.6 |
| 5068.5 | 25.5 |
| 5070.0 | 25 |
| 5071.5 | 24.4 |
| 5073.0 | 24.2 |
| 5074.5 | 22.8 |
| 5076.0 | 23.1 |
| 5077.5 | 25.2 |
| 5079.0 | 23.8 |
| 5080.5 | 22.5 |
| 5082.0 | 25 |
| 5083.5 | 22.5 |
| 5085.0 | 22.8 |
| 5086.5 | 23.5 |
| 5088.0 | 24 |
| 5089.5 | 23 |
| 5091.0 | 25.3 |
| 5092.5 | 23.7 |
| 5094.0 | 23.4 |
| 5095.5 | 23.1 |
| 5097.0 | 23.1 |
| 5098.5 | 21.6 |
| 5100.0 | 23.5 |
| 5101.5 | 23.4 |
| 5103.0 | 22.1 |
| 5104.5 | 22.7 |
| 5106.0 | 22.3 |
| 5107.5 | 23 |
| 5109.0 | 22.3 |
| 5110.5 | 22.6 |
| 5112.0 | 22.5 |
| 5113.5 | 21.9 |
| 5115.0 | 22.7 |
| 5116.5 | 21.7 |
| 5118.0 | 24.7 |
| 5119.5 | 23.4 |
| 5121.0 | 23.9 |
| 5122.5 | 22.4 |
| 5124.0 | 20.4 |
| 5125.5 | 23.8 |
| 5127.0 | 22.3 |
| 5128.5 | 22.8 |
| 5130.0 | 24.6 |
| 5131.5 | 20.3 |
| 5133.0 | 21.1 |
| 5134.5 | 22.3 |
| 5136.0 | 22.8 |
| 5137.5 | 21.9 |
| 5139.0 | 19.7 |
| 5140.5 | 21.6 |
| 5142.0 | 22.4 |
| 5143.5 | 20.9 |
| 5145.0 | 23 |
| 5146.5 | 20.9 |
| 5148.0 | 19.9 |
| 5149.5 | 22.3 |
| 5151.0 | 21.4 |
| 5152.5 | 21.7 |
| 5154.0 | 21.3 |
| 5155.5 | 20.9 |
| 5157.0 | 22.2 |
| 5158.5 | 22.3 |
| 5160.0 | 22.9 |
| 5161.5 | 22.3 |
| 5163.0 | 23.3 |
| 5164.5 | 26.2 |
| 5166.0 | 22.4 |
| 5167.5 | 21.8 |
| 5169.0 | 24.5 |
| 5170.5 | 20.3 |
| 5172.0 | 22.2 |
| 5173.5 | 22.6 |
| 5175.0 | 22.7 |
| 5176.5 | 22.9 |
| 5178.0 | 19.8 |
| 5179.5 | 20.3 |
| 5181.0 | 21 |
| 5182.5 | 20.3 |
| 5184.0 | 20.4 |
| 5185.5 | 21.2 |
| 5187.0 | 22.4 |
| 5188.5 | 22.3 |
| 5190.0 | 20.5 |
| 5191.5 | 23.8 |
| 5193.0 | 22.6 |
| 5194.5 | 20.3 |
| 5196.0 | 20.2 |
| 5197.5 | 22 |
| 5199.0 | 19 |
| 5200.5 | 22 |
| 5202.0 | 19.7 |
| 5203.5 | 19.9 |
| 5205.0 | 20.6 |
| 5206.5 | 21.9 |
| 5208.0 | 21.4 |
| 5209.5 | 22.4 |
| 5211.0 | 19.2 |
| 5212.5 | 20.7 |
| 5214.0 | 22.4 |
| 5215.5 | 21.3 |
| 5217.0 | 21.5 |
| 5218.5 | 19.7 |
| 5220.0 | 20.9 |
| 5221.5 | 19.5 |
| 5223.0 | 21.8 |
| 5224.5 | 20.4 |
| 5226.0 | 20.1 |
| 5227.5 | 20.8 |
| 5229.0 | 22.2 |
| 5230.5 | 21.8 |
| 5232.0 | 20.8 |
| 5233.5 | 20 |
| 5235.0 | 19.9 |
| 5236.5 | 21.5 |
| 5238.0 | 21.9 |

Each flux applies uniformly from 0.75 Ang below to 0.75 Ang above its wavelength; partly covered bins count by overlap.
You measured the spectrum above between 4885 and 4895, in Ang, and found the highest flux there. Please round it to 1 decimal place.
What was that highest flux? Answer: 28.9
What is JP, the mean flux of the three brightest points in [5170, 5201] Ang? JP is 23.1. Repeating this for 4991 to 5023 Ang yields 38.0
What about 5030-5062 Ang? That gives 27.3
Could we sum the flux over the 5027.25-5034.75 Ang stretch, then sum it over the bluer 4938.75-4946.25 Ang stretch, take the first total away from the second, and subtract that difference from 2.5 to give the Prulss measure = -27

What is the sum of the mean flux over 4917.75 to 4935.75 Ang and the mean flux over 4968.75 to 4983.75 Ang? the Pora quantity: 69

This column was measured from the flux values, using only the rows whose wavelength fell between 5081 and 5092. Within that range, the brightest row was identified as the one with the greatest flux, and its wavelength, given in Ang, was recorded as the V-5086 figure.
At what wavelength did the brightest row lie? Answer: 5091.0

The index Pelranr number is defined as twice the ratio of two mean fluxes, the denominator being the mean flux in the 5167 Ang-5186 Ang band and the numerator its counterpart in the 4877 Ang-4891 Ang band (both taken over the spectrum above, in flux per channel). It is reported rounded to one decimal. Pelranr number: 2.5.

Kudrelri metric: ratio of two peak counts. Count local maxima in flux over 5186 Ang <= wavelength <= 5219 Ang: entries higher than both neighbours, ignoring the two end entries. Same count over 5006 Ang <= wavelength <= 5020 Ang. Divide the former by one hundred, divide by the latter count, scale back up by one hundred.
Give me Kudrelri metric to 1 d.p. 3.5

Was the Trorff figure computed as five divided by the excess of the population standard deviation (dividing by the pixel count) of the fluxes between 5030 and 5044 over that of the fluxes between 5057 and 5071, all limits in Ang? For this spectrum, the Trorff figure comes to 47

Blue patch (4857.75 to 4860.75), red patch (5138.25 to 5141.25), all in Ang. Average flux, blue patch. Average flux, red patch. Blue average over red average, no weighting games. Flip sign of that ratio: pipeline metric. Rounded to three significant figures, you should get -1.32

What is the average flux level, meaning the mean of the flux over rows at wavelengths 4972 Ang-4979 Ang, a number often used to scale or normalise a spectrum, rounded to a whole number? 38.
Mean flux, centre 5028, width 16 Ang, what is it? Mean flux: 27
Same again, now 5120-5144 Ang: 22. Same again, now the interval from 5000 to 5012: 31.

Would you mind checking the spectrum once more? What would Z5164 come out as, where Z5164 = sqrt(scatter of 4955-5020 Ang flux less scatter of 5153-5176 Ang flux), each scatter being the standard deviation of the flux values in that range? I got 1.6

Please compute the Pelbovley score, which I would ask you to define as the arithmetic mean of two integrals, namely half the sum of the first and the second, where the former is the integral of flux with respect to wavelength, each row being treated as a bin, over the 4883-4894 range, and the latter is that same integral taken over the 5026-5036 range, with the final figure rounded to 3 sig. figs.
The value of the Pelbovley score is 279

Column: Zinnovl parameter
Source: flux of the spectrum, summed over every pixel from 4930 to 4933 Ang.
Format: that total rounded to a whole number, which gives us 60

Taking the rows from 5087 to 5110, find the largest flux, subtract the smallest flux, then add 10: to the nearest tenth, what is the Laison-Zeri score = 13.7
